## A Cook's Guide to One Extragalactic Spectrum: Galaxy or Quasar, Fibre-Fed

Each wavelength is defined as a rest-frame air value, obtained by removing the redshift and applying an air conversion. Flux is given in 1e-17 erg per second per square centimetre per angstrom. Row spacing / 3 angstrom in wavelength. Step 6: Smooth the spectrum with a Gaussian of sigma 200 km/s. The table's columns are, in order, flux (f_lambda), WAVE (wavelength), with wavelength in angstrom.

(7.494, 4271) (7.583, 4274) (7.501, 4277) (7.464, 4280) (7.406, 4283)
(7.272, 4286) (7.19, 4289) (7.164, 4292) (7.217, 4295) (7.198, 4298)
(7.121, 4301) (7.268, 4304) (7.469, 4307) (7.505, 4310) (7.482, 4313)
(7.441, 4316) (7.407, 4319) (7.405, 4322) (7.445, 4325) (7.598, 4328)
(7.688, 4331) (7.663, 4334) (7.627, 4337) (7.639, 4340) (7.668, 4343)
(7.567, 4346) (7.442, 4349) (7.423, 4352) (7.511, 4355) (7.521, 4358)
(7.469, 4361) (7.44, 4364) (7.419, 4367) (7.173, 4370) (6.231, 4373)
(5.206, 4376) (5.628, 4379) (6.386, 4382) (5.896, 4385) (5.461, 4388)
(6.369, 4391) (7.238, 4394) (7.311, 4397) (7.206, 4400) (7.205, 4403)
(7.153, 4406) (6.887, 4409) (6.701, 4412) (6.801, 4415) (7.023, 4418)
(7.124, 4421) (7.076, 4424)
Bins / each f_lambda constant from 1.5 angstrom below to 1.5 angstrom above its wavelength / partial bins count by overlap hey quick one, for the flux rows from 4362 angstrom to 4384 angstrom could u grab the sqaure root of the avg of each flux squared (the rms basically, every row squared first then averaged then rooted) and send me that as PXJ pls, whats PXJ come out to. 6.55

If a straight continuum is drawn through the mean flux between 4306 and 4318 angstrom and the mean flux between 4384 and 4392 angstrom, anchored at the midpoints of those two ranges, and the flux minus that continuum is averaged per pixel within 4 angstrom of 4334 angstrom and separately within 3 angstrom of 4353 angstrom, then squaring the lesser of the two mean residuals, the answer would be 0.42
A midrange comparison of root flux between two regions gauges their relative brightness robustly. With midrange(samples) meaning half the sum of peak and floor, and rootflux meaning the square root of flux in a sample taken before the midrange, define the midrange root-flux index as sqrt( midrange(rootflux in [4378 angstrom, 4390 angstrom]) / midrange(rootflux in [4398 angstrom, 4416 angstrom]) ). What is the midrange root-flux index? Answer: 0.96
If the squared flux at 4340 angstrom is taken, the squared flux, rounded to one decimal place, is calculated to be 58.4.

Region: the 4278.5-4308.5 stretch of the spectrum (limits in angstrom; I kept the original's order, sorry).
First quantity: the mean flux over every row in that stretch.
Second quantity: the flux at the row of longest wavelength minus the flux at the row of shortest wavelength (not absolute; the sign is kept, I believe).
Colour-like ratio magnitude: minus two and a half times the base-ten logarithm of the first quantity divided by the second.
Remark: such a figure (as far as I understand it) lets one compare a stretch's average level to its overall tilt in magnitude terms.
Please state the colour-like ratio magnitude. -7.9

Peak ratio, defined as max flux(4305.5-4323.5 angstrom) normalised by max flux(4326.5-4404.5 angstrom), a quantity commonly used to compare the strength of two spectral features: 0.98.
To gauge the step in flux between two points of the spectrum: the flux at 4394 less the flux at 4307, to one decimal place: -0.2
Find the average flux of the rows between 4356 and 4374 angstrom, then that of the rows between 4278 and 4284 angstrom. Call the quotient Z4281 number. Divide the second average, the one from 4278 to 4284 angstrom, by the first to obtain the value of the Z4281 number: 1.03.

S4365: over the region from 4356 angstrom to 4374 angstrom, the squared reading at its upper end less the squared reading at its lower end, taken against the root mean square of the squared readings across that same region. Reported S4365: -0.34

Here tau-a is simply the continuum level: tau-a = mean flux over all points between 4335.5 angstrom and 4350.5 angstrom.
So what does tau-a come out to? 7.59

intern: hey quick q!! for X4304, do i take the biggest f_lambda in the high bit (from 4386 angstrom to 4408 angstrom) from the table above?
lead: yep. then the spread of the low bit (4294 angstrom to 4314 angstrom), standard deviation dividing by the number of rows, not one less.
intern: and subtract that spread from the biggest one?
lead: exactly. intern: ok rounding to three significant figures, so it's 7.16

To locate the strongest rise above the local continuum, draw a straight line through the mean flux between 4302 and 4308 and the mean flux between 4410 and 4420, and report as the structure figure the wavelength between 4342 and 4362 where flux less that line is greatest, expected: 4343 angstrom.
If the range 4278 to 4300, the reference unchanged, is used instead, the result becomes 4280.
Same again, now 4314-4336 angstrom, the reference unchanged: 4331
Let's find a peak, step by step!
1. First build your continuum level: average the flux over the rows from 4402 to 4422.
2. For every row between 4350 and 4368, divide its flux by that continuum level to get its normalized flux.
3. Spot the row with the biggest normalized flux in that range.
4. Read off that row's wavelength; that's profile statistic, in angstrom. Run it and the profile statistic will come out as 4358 angstrom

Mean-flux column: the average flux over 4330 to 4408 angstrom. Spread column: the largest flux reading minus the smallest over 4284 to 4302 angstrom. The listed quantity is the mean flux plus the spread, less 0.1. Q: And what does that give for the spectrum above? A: 7.1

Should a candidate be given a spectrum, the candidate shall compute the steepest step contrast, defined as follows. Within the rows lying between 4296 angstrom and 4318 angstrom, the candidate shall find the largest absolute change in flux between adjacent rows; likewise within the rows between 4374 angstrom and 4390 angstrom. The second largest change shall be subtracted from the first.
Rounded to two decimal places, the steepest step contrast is -0.56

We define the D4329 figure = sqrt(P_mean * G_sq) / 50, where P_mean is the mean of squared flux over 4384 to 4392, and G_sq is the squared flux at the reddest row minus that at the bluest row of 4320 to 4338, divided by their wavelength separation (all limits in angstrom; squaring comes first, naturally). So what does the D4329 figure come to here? 0.056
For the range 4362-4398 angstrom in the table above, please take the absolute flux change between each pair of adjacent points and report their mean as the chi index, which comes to 0.56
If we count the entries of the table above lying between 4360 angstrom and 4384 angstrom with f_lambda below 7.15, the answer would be 4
